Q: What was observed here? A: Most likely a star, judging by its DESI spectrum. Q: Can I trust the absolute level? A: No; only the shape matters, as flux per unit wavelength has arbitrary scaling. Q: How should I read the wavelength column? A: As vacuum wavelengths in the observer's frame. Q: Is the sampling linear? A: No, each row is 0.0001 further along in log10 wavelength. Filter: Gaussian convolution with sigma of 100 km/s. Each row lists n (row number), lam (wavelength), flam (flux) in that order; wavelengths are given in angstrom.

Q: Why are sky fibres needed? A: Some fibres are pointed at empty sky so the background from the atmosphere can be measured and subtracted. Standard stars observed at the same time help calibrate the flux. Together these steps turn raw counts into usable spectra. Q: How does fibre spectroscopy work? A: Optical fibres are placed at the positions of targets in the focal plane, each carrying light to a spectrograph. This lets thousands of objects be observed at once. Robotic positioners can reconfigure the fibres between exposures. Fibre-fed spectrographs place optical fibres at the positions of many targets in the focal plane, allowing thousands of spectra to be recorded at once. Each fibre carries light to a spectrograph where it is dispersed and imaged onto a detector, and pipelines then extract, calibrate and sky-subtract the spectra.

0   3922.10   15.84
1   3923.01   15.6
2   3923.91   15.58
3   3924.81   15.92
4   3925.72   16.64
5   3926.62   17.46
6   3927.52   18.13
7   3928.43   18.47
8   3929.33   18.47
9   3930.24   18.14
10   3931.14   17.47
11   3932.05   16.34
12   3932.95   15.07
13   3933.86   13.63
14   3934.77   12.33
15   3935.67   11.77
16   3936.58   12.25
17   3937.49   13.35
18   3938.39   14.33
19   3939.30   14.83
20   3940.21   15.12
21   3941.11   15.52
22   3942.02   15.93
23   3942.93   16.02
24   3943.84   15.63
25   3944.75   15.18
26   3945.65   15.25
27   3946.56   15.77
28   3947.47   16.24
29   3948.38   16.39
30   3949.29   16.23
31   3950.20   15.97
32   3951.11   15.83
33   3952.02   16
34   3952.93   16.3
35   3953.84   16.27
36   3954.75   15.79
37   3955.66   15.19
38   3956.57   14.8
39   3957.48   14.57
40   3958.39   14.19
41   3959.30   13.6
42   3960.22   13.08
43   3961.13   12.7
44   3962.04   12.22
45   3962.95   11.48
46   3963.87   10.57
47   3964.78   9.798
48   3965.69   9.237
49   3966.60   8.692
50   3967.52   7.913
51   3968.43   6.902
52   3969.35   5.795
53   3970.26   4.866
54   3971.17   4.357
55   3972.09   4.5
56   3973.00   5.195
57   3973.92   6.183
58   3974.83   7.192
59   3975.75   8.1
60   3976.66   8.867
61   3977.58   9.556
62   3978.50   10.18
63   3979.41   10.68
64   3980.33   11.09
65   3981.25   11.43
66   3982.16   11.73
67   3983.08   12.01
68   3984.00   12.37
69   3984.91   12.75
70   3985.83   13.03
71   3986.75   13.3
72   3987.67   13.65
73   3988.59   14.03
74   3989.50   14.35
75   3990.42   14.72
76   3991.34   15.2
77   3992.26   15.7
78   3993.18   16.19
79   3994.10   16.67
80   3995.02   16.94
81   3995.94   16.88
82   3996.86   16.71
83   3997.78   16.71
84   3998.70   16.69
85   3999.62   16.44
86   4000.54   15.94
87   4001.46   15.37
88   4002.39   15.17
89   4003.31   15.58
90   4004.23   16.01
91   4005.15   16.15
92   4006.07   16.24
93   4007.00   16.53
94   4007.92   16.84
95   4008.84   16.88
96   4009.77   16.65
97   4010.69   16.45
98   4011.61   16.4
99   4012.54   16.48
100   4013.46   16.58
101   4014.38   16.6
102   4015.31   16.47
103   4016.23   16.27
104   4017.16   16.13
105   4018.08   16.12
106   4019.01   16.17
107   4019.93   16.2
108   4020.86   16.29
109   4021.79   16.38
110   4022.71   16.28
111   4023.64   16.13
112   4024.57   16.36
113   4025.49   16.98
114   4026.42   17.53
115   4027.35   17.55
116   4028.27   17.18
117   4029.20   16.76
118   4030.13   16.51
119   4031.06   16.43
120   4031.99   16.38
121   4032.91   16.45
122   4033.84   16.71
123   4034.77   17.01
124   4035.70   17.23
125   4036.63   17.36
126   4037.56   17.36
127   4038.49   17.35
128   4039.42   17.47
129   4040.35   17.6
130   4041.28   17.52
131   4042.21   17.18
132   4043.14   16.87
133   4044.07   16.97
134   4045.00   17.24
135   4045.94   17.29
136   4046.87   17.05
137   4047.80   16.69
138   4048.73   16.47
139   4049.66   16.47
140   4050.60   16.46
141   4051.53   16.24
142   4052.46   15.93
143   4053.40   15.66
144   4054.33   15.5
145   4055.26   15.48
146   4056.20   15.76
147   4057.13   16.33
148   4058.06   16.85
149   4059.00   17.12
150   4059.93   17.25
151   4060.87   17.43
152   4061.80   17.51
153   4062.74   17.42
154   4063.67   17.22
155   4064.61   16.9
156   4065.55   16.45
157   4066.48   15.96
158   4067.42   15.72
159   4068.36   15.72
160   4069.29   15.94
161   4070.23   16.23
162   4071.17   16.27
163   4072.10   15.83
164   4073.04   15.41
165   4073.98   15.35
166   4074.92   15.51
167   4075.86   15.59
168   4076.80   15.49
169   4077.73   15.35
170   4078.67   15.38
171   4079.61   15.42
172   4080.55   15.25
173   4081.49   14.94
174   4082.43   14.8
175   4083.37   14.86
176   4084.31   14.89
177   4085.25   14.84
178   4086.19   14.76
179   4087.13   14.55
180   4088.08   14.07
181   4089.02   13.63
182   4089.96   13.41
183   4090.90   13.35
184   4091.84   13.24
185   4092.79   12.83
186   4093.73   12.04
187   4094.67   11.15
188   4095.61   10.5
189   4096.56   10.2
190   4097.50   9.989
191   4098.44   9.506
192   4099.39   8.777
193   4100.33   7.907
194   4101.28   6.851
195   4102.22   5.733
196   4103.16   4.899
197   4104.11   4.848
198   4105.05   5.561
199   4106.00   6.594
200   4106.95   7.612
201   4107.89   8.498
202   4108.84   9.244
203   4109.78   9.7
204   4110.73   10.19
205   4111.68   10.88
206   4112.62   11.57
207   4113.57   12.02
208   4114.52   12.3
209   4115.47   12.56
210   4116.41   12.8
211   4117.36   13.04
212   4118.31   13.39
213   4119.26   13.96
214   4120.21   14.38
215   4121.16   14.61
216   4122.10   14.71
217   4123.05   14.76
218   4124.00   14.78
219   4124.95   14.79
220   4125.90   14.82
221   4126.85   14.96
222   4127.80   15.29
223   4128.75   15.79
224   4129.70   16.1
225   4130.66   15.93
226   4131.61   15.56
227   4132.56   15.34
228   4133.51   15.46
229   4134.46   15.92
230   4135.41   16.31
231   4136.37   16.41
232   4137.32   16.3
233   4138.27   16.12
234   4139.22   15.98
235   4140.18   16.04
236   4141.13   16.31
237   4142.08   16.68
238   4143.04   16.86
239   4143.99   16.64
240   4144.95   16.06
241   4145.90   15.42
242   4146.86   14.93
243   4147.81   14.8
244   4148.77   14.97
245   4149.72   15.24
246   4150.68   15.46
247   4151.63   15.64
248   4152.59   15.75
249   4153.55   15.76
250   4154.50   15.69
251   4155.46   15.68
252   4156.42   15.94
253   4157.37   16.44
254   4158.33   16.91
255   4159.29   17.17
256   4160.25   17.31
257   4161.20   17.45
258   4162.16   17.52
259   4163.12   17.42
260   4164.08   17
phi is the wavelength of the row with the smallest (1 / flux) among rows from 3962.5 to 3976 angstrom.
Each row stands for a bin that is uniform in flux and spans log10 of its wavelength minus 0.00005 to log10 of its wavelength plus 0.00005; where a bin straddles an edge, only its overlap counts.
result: 3962.95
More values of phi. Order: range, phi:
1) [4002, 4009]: 4008.84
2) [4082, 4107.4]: 4084.31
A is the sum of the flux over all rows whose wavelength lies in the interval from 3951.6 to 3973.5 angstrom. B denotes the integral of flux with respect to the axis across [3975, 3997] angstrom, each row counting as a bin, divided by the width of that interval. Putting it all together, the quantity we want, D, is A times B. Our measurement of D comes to 3444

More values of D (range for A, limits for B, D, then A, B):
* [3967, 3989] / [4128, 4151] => 3577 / 226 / 15.9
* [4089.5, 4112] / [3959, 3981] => 1978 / 224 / 8.8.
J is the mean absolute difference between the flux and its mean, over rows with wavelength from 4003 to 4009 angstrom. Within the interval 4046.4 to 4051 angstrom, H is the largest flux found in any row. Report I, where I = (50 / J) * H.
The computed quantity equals 2305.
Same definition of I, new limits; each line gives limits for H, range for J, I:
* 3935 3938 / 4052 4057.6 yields 2834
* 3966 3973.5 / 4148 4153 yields 1770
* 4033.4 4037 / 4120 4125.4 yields 7370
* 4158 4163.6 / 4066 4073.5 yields 4074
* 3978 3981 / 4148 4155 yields 2326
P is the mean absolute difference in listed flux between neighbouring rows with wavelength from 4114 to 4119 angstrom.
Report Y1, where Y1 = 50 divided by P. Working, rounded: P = 0.27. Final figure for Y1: 183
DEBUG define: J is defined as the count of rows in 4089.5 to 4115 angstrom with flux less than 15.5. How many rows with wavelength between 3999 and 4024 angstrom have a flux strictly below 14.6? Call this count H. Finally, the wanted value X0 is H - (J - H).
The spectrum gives -27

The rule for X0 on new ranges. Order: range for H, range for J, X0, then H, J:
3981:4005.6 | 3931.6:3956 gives 8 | 10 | 12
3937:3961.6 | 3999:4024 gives 12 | 7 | 2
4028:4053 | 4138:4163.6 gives -6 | 0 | 6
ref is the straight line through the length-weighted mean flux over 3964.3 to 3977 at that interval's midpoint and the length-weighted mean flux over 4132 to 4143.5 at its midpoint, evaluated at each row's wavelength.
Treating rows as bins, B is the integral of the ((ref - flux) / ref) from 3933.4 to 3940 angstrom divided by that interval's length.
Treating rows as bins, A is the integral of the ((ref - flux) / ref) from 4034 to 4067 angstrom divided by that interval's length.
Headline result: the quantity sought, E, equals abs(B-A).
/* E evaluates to 1.1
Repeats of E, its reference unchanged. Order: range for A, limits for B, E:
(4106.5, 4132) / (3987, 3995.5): 1.0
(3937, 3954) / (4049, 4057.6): 1.4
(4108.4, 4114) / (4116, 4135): 0.2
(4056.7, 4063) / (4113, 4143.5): 0.5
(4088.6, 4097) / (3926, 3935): 2.6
